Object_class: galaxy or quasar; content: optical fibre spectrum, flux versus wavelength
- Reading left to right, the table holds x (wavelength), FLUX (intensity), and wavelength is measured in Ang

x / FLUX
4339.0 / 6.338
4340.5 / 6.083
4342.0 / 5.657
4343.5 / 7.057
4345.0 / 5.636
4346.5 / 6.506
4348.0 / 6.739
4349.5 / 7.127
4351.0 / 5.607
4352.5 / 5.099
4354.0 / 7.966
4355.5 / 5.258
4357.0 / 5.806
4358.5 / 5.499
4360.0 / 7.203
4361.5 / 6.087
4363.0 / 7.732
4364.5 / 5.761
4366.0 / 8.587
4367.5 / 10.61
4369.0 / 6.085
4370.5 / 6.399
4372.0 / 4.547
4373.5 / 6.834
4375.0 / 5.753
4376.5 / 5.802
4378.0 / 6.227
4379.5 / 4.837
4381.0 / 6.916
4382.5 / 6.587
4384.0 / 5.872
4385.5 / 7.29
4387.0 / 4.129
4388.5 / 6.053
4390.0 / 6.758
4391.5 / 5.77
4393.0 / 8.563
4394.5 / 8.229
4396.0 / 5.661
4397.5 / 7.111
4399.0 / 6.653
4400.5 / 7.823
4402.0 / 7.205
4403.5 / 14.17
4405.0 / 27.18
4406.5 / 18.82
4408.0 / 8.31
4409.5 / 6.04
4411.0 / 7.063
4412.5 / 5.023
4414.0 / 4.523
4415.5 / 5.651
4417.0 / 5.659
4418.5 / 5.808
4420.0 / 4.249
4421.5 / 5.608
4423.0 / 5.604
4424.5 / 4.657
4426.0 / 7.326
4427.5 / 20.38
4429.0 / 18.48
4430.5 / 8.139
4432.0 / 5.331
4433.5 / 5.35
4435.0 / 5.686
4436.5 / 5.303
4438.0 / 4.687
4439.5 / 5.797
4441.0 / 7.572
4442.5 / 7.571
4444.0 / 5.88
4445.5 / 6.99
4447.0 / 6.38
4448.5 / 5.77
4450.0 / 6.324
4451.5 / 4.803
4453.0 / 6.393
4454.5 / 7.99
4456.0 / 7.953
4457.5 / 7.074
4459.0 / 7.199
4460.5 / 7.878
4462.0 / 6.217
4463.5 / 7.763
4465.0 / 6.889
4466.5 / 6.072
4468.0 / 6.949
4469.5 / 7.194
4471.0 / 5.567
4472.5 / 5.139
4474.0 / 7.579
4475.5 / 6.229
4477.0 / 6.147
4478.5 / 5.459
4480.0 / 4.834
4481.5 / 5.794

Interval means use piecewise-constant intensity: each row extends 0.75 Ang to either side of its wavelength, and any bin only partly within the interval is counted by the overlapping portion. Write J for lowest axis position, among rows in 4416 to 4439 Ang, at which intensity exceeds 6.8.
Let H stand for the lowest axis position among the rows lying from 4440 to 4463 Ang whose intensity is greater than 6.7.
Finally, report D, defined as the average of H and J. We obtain 4433.5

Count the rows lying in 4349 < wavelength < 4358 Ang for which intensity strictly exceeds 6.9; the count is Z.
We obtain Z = 2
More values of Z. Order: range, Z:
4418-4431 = 4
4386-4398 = 3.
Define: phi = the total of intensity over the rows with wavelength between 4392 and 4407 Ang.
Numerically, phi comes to 111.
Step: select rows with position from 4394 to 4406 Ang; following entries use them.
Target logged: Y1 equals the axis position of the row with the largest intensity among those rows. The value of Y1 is 4405.0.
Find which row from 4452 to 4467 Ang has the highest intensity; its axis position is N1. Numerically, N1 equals 4454.5 Ang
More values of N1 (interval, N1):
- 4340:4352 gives 4349.5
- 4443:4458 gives 4454.5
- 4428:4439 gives 4429.0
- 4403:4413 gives 4405.0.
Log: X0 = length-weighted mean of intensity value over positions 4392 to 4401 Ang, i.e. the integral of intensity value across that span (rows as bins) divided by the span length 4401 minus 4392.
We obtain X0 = 7.3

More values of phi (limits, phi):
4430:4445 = 61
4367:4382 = 64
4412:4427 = 54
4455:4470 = 71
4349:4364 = 63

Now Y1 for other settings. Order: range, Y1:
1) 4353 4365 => 4354.0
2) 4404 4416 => 4405.0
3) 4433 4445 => 4441.0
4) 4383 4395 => 4393.0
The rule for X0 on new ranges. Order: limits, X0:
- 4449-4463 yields 6.9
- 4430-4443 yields 6.1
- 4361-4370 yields 7.5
